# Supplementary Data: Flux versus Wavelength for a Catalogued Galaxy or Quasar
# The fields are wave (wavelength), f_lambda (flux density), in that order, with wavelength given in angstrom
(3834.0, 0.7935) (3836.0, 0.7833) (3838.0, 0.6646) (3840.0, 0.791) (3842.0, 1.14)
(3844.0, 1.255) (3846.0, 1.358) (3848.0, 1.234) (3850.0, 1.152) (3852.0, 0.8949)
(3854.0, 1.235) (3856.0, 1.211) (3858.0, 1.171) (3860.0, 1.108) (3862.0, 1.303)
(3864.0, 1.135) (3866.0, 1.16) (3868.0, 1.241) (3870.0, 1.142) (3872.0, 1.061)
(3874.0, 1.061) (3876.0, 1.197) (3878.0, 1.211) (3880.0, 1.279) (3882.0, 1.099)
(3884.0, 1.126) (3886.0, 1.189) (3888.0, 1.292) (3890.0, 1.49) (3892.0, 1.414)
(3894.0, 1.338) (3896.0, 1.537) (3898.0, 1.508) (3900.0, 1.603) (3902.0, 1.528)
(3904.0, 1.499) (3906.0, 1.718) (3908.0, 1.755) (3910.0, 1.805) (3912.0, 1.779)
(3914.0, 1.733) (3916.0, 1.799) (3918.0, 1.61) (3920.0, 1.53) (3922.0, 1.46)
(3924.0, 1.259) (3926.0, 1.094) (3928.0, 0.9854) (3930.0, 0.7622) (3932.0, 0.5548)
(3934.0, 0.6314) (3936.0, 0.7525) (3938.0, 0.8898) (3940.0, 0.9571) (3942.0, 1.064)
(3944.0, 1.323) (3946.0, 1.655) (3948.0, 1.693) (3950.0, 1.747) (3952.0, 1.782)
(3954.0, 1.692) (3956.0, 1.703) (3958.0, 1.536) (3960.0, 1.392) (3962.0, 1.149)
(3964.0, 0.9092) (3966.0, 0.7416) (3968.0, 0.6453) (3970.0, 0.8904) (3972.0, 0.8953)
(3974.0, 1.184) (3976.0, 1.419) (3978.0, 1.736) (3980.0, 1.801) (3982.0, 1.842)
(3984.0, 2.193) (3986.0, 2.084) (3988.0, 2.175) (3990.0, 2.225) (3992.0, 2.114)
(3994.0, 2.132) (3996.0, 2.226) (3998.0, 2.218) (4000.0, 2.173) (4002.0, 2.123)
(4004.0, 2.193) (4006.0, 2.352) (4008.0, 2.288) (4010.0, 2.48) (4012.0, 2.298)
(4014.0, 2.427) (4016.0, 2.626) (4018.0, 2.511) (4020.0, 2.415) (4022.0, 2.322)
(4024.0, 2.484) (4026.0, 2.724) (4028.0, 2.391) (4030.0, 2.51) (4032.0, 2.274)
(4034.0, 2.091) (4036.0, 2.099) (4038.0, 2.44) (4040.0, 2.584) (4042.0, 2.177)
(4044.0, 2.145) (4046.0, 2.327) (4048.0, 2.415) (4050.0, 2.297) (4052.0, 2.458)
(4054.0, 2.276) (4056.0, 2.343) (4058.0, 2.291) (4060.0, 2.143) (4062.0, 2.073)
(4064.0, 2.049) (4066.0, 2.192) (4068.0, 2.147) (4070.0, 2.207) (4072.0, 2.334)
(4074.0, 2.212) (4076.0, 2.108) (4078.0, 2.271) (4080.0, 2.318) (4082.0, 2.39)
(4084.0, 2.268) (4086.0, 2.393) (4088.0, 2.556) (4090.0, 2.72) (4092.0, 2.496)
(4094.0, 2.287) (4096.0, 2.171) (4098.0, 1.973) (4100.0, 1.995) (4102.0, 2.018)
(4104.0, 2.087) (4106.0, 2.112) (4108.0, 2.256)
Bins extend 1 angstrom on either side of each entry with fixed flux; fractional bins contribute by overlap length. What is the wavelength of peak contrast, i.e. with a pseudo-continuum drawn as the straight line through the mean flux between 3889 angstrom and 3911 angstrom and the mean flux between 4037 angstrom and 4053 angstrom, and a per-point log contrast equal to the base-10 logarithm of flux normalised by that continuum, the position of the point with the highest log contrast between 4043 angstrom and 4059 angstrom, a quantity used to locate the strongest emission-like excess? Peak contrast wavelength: 4052.0 angstrom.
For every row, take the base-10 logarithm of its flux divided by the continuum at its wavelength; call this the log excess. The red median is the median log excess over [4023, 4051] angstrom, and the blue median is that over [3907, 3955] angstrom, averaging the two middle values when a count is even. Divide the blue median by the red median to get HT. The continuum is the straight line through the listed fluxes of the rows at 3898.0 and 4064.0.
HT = -0.3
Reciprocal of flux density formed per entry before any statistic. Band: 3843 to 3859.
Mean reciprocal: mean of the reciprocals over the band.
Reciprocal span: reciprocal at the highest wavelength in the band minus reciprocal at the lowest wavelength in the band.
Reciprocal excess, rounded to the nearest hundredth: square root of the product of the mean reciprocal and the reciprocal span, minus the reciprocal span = 0.16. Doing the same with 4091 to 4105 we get 0.11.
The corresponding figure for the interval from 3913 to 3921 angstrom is 0.14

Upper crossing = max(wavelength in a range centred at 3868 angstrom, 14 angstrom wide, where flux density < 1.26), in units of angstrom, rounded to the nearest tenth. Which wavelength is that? 3874.0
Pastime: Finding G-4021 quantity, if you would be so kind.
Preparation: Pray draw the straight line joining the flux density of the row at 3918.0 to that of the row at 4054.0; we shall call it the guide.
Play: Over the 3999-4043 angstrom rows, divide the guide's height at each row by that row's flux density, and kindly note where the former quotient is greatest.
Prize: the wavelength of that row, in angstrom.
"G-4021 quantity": 4036.0 angstrom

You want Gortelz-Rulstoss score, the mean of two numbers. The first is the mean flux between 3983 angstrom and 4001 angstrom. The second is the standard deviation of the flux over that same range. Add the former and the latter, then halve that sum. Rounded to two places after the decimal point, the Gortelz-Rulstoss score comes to 1.11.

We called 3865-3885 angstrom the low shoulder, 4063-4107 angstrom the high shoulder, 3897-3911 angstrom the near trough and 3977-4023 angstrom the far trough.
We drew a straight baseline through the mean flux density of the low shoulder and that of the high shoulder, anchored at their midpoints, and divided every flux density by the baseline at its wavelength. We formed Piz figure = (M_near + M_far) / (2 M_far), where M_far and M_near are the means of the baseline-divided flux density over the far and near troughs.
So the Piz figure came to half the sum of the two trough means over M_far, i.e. 1.01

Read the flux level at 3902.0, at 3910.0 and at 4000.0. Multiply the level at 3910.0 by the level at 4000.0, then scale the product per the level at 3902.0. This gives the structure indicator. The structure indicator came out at 2.6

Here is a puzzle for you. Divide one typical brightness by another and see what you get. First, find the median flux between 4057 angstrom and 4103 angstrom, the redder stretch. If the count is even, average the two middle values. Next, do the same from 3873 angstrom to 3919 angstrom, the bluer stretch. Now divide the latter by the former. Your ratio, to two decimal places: 0.68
